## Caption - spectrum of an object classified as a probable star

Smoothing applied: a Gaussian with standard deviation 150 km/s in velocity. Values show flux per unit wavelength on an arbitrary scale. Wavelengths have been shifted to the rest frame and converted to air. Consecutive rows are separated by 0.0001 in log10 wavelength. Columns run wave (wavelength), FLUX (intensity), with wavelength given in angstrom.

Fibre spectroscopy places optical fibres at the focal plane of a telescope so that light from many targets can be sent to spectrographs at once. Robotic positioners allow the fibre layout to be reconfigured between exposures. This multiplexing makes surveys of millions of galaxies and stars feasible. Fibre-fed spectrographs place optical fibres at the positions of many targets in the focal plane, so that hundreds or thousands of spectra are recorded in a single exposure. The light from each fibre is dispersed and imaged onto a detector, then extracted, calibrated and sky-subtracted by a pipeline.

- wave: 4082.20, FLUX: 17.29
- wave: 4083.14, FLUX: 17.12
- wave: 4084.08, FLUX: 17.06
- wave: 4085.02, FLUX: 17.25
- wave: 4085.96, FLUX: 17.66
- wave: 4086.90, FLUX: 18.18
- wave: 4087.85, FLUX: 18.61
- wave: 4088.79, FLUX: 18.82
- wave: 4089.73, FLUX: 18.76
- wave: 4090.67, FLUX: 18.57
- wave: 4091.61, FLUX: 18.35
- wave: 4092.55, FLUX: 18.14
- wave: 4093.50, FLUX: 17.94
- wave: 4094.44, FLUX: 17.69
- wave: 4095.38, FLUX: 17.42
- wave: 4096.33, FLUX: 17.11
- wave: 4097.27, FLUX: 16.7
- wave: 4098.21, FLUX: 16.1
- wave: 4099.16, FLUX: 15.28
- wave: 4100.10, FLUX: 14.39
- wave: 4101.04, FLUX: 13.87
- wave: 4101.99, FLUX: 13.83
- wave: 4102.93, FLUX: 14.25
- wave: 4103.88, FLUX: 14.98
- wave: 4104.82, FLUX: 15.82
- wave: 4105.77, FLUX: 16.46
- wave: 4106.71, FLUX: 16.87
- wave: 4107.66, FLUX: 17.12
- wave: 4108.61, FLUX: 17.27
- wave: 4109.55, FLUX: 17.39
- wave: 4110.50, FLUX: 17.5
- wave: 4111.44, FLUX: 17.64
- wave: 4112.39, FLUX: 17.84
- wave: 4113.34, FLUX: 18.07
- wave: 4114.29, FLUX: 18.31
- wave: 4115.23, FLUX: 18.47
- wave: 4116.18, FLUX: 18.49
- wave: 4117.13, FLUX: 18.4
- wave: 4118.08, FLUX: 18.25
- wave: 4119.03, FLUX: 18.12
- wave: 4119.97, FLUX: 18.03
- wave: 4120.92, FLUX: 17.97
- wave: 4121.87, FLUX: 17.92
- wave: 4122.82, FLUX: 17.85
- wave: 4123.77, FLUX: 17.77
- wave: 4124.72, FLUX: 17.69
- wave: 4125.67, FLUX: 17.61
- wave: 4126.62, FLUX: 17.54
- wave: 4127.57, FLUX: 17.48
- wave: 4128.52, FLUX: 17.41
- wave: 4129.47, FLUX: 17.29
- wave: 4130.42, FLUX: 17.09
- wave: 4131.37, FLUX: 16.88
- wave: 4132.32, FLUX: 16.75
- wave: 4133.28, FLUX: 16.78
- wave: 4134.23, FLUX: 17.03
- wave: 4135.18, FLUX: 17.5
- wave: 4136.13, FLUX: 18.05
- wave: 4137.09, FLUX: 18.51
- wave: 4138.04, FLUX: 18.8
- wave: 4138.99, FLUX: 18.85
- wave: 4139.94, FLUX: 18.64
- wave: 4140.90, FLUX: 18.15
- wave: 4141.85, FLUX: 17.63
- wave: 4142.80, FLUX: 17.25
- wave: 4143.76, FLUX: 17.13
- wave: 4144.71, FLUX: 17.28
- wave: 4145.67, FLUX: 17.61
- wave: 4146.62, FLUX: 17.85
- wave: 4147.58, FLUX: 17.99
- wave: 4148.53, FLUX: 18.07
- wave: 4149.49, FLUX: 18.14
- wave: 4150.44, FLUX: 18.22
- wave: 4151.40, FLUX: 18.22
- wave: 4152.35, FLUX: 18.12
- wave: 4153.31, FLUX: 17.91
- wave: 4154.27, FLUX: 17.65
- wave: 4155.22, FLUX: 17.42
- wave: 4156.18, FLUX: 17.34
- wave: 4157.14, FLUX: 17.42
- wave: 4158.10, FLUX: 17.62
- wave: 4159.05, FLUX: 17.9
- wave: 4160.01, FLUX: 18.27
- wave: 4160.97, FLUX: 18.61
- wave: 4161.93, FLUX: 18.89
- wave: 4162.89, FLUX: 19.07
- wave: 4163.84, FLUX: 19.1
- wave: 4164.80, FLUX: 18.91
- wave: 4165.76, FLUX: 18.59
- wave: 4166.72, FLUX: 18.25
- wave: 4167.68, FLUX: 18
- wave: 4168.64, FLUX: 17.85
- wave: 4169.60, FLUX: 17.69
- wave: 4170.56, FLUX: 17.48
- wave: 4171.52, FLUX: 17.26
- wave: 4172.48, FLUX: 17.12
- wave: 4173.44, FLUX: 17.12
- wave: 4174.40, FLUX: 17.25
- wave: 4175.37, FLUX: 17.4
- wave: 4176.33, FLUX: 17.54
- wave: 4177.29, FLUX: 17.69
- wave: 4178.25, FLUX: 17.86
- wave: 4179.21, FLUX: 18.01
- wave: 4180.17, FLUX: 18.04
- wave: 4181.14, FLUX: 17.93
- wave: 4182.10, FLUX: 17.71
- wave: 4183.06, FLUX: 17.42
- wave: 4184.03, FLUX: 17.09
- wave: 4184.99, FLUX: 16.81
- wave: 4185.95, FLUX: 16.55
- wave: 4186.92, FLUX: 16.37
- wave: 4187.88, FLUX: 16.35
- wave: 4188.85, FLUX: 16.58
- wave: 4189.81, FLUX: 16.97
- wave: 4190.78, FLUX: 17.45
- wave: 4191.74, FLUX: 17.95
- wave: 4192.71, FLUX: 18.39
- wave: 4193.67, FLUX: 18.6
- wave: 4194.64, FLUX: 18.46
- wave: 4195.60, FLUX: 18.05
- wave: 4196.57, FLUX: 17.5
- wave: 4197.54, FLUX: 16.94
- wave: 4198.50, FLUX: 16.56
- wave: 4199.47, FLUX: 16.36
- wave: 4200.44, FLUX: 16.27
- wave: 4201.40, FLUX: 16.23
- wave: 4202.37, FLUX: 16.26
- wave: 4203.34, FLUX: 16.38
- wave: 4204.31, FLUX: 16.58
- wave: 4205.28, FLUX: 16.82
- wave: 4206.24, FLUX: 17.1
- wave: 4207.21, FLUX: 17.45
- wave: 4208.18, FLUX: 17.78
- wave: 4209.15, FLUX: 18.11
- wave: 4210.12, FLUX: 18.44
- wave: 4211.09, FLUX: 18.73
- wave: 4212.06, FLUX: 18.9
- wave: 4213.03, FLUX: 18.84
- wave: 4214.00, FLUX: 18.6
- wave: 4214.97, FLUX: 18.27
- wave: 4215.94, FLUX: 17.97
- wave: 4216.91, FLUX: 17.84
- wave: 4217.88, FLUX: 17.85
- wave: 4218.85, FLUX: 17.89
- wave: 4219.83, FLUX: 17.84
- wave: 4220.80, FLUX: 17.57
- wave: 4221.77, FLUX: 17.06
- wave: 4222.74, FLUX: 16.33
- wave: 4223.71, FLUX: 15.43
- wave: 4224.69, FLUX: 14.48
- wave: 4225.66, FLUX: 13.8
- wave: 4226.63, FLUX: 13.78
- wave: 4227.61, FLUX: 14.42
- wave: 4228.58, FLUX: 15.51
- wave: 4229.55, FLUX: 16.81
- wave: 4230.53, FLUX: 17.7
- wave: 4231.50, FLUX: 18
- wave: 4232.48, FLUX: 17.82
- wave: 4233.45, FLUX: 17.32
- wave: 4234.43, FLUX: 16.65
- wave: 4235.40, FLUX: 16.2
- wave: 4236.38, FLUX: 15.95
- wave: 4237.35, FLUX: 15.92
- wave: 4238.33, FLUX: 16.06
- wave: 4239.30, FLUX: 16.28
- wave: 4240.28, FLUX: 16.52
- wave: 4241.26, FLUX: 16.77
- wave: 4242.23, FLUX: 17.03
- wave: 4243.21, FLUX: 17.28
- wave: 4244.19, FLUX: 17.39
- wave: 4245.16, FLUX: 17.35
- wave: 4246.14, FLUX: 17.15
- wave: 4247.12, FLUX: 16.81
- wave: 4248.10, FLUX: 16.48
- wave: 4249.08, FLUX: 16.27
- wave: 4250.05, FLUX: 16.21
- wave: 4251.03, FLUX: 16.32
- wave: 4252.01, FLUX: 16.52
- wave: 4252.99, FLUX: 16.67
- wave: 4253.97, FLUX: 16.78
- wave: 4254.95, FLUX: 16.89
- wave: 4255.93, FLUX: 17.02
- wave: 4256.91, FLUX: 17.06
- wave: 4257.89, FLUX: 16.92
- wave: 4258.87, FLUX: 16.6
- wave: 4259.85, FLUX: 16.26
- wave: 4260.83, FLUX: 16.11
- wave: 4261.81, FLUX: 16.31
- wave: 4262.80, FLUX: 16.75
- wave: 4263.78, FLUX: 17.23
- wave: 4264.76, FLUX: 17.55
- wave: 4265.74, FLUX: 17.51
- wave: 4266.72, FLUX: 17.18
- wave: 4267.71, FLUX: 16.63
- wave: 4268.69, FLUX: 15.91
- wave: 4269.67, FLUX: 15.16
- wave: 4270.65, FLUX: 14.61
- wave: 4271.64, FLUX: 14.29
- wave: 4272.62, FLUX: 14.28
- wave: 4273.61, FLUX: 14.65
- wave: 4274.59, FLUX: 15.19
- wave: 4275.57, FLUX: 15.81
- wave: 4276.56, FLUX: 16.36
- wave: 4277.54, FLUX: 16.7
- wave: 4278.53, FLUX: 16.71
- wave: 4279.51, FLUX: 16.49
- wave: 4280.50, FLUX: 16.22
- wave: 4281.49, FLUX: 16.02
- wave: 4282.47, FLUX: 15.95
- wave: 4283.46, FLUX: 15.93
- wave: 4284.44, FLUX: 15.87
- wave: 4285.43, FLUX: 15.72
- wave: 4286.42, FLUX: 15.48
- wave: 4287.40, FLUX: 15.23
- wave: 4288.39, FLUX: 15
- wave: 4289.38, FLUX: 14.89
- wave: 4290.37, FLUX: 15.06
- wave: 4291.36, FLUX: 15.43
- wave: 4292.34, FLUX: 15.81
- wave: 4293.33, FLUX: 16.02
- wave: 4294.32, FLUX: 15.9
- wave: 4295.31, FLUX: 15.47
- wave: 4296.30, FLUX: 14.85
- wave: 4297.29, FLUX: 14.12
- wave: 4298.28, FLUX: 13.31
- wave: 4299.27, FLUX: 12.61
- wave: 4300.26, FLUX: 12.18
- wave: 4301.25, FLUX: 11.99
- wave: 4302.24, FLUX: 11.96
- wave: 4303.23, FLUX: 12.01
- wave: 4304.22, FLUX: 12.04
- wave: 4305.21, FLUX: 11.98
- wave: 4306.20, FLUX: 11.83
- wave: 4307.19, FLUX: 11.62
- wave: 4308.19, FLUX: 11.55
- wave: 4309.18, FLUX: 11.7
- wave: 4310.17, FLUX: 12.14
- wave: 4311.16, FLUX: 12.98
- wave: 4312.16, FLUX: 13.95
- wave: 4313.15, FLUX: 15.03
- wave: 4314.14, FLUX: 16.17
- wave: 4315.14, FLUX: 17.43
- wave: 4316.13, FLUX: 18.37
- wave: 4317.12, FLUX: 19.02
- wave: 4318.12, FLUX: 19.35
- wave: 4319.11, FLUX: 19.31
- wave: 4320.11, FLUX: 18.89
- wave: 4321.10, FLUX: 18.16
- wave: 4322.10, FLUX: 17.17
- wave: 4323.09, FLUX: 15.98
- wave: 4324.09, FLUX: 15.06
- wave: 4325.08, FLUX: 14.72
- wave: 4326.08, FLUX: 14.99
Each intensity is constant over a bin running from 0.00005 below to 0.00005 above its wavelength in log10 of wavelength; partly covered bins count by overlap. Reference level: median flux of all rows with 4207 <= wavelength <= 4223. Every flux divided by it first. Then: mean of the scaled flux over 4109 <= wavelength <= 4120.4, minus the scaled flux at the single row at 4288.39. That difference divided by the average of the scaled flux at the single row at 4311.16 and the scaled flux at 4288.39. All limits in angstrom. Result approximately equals 0.22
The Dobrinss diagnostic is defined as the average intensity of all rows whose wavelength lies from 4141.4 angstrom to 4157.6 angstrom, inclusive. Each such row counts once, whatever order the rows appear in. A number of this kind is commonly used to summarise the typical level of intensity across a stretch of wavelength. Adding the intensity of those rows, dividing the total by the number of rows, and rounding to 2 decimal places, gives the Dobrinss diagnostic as 17.72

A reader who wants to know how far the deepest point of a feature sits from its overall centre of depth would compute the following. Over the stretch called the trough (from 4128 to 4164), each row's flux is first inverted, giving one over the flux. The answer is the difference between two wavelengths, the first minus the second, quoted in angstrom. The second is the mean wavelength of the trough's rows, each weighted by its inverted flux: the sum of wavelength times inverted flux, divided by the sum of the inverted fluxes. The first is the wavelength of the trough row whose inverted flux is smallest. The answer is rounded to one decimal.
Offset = 17.9 angstrom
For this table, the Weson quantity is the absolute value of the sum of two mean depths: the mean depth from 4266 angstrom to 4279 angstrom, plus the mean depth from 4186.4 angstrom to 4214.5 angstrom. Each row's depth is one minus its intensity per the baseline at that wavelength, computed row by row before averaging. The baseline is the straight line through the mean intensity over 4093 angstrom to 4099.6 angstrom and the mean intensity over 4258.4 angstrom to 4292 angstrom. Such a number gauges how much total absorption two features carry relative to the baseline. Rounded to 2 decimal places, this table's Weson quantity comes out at 0.05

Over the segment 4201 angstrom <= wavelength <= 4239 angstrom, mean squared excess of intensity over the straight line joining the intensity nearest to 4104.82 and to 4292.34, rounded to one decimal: 3.0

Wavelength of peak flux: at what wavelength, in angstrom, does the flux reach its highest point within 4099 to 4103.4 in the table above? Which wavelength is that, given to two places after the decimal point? 4099.16 angstrom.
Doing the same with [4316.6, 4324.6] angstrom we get 4318.12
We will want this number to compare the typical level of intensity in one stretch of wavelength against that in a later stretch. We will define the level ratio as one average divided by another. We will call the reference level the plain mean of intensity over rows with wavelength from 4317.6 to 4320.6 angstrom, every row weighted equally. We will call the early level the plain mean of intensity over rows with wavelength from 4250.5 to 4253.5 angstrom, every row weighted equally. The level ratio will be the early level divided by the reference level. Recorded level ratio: 0.86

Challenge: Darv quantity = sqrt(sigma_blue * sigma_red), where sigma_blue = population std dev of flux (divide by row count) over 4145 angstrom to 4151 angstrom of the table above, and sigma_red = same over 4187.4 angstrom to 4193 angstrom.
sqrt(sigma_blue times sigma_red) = 0.38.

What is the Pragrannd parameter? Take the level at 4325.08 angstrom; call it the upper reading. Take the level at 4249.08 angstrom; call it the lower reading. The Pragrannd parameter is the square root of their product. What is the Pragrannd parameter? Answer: 15.5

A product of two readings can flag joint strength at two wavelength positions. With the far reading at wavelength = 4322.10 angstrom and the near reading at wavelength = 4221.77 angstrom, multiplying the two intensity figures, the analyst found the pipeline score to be 293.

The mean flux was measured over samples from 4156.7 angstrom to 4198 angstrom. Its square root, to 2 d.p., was 4.21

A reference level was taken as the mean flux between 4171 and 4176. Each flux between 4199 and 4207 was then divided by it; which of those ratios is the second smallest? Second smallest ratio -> 0.94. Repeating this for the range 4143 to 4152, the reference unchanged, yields 1.00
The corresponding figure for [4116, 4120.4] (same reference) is 1.05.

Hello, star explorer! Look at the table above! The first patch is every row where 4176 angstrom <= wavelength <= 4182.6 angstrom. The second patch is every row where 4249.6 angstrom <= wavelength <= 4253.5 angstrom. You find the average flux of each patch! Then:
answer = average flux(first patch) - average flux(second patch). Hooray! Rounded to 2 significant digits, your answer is 1.4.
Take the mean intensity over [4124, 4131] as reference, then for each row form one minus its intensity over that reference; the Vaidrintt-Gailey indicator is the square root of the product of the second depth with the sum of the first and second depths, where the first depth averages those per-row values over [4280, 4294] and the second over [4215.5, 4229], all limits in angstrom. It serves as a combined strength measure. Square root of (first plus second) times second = 0.11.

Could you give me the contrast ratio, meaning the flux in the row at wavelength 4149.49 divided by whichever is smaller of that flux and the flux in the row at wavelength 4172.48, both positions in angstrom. 1.06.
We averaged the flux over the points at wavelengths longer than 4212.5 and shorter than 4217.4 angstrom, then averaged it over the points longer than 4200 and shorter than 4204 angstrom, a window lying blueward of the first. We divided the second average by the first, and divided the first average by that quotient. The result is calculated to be 20.6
